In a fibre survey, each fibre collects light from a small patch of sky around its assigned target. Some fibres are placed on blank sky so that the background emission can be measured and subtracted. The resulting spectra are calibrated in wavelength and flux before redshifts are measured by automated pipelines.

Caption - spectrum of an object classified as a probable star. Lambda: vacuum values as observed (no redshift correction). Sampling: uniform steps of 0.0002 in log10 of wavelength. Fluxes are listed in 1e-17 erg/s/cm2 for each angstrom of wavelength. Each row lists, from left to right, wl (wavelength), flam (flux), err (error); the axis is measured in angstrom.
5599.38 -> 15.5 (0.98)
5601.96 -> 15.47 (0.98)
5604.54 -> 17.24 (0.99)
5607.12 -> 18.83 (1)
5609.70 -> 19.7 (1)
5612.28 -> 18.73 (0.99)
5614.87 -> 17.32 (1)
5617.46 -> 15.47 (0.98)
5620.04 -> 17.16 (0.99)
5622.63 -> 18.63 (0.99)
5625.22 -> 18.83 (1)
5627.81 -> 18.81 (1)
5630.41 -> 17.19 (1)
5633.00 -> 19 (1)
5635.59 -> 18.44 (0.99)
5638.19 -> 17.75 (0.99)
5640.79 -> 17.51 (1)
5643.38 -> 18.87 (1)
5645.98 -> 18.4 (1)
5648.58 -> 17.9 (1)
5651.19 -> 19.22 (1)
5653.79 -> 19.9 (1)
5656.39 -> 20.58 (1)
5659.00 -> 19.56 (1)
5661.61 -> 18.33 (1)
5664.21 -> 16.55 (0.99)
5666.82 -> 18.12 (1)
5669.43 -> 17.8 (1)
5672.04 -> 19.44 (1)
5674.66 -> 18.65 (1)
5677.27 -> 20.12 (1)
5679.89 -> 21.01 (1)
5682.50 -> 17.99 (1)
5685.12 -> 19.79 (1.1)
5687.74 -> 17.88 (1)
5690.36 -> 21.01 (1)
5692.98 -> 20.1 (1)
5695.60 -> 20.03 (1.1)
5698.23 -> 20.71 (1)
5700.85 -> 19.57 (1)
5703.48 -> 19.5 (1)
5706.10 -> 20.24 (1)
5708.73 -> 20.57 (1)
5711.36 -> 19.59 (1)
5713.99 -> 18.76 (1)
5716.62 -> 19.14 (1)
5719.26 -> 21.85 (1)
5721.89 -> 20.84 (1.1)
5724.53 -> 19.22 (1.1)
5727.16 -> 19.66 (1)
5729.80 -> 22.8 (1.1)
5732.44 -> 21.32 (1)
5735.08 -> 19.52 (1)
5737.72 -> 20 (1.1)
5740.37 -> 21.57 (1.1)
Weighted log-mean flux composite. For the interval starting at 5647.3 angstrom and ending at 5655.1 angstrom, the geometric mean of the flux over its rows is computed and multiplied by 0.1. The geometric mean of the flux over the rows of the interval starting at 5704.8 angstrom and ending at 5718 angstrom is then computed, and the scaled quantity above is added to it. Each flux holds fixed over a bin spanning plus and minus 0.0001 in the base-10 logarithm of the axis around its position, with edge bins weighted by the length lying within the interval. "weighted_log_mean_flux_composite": 21.5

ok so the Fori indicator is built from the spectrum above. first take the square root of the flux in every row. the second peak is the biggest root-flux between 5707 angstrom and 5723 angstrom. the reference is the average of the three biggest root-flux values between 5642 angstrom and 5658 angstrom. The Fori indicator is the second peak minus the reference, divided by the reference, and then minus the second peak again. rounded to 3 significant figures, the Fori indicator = -4.63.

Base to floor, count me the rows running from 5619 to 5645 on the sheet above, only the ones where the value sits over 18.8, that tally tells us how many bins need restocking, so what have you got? 4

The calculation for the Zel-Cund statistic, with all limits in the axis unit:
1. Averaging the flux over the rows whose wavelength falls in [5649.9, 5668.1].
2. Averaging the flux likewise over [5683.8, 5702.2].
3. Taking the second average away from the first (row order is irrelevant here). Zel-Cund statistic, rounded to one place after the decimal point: -1.0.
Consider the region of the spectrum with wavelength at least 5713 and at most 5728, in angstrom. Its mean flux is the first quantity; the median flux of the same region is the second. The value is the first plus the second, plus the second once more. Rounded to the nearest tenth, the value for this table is 58.8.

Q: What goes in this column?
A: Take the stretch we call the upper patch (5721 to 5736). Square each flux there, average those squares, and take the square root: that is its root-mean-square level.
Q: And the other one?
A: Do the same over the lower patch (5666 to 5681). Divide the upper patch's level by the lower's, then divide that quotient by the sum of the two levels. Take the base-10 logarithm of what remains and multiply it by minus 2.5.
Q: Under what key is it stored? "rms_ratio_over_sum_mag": 3.93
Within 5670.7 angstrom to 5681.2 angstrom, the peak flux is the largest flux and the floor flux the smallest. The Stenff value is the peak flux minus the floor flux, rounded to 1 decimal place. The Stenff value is 2.4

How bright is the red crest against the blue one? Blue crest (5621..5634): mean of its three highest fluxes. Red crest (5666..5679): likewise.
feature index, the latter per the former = 1.03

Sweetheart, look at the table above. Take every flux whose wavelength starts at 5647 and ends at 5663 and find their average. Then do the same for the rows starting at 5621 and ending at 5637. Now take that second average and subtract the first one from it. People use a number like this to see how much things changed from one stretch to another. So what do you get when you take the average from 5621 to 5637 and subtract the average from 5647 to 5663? -0.77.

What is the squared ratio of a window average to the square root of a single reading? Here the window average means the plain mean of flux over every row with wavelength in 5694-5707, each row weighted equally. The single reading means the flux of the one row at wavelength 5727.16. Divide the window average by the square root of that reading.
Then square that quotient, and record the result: 20.4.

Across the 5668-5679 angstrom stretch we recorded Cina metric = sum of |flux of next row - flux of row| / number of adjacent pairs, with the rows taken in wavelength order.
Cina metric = 1.3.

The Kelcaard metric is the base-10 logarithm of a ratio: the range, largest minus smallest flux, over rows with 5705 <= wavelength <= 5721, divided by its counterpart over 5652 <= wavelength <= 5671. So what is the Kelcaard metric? -0.12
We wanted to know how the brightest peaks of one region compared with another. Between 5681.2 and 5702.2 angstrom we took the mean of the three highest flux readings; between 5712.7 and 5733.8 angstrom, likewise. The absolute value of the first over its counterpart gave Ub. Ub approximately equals 0.937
